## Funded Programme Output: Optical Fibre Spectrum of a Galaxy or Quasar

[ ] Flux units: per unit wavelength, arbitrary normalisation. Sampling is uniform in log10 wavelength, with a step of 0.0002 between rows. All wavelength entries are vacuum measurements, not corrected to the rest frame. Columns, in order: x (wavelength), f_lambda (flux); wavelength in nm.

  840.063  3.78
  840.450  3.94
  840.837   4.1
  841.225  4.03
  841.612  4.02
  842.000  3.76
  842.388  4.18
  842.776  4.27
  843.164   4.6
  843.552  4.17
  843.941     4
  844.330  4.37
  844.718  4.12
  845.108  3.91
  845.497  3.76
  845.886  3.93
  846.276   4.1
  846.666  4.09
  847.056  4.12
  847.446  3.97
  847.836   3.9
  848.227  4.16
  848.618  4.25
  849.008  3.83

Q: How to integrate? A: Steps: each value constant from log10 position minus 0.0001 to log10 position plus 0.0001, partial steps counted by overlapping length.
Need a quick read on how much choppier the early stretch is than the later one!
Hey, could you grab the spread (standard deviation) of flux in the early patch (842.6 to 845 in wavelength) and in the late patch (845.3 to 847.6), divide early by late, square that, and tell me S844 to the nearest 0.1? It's 2.3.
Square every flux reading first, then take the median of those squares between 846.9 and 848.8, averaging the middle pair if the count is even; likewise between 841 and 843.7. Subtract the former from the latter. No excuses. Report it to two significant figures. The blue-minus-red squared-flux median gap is 0.41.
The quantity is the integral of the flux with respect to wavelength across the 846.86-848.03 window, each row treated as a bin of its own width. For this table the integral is 4.68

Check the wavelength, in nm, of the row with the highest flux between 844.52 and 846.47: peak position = 844.718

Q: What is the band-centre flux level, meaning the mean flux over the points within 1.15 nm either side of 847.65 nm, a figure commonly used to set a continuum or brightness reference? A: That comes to 4.08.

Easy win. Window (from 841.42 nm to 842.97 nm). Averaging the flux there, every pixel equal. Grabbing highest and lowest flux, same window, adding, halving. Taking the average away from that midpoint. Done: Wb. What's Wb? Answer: -0.04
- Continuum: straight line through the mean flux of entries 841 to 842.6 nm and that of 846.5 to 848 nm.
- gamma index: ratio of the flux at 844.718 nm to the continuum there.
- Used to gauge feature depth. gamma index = 1.03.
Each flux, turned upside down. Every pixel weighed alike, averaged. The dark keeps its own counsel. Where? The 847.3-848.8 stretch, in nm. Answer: 0.246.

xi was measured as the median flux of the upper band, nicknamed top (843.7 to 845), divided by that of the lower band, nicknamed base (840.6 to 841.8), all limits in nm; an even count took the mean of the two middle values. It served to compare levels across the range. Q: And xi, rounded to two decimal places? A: 1.02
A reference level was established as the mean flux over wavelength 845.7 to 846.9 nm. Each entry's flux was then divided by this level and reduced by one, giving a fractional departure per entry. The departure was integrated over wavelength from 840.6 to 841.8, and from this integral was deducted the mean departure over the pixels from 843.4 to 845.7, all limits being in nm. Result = -0.001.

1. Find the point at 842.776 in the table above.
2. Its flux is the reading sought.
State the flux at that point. 4.27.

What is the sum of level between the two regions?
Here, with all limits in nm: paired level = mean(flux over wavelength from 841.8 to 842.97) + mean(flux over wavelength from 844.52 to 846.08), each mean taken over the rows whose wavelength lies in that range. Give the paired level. 8.00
